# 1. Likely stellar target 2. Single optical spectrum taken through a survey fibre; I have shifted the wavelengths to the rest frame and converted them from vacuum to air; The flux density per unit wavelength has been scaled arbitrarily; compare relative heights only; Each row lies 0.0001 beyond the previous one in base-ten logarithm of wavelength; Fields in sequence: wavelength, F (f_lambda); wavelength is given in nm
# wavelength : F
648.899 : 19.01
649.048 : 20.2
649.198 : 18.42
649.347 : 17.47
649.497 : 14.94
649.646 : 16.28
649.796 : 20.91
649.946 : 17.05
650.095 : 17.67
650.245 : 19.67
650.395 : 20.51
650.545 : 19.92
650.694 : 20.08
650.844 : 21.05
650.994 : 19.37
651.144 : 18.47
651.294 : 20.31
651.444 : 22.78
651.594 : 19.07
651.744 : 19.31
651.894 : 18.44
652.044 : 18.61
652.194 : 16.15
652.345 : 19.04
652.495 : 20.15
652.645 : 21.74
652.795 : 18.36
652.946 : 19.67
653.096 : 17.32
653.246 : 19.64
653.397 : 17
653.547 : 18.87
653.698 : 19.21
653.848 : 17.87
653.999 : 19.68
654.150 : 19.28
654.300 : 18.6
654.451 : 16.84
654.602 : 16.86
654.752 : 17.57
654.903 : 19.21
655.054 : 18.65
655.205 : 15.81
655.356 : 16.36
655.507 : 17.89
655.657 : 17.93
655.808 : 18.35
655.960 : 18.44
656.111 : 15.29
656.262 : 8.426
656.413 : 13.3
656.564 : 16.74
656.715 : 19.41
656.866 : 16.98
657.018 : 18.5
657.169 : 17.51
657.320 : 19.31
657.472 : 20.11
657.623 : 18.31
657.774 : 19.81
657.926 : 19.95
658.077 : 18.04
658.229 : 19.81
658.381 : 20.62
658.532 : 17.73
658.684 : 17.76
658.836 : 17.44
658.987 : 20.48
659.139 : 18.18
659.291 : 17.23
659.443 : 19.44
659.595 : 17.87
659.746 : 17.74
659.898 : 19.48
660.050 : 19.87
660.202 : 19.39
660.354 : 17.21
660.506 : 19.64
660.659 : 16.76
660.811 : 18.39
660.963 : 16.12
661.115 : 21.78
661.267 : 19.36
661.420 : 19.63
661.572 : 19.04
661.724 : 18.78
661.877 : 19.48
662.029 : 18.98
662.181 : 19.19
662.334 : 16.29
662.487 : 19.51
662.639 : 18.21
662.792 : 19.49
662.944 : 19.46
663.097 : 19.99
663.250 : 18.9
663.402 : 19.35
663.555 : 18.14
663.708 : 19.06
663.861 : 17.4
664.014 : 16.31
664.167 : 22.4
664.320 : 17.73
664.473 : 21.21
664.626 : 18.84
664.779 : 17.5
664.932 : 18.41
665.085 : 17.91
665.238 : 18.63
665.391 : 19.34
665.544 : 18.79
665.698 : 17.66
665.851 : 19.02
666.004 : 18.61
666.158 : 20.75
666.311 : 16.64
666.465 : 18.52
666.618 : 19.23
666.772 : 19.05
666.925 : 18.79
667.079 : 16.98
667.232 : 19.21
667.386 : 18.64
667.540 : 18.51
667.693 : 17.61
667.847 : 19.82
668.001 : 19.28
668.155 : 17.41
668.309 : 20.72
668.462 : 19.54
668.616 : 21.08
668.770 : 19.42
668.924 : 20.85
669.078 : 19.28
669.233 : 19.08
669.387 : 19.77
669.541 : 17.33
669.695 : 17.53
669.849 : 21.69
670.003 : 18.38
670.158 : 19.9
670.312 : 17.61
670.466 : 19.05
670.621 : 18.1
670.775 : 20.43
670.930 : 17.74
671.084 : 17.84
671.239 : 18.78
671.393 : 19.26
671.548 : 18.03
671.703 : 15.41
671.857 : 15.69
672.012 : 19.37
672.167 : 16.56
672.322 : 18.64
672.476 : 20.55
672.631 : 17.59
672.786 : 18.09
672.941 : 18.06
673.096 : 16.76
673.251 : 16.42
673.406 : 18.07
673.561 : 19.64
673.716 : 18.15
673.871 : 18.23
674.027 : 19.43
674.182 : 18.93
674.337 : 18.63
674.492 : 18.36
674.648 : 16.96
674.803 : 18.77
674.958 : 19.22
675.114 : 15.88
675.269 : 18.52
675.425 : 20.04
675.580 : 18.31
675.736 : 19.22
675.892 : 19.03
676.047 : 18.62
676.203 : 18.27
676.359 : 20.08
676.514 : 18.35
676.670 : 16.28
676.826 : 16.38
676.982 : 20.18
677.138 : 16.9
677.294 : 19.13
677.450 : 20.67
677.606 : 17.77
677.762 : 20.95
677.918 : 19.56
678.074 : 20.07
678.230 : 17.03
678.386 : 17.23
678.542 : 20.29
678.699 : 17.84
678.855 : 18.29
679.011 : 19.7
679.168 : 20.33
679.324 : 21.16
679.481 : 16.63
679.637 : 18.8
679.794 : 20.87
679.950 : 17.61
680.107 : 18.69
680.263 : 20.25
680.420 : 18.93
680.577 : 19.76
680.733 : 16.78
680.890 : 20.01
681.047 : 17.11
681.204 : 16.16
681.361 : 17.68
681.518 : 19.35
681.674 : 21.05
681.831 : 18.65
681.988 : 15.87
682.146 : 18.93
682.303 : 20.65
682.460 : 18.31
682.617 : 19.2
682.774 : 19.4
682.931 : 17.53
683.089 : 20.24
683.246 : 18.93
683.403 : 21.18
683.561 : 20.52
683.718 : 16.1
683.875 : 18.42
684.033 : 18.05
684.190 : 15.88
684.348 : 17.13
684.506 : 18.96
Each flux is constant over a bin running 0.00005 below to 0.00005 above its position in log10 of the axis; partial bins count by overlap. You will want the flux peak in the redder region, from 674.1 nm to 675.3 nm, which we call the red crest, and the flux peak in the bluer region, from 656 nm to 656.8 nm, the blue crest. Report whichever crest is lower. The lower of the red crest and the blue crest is 19.2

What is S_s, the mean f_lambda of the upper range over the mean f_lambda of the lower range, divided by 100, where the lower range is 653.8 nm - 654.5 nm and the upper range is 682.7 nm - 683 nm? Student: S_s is 0.0100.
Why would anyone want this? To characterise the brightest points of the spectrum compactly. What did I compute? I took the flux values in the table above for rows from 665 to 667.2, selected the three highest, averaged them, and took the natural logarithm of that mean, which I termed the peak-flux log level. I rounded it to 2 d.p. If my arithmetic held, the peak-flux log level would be 2.98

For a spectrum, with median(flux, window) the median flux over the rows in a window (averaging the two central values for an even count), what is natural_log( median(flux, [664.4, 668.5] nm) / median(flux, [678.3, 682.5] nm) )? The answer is -0.001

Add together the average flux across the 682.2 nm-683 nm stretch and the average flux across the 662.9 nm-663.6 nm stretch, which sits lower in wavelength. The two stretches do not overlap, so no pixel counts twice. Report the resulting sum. 38.2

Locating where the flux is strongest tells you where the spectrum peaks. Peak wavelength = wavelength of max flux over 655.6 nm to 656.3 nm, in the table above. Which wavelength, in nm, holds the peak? 655.960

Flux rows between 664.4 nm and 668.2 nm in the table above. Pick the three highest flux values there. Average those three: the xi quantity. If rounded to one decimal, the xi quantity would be 20.6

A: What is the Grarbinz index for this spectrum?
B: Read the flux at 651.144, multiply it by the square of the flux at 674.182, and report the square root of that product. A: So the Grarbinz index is 81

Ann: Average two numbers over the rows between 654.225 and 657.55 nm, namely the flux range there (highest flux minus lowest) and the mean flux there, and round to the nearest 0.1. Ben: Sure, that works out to 14.4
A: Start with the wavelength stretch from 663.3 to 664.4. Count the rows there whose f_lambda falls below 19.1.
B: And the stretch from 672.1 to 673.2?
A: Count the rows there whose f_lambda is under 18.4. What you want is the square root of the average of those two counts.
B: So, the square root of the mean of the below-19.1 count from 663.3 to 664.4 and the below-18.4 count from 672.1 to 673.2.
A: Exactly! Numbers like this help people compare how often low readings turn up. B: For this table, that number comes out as 2.24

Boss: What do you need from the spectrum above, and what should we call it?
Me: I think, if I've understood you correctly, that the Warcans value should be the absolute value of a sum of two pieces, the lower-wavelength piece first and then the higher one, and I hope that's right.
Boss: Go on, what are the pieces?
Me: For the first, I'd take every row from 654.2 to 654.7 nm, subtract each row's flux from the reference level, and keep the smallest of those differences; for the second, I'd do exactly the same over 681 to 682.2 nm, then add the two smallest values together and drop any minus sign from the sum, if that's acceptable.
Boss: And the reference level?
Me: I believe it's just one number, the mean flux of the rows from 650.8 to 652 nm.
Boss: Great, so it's 0.1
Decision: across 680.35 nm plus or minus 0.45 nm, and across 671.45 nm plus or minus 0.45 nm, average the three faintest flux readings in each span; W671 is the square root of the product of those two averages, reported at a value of 17.0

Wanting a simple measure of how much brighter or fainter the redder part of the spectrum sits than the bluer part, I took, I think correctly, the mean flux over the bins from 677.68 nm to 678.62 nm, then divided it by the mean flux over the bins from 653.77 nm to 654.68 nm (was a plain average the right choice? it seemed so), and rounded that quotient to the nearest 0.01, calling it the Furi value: 1.05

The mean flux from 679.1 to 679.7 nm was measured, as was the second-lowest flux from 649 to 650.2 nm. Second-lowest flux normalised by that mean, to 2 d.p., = 0.85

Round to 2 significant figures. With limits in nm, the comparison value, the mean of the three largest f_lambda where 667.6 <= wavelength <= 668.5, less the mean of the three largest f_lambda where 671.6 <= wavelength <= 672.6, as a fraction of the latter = 0.026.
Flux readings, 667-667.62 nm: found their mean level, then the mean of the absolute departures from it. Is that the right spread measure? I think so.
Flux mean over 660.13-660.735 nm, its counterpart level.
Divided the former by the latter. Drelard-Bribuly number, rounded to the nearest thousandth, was 0.037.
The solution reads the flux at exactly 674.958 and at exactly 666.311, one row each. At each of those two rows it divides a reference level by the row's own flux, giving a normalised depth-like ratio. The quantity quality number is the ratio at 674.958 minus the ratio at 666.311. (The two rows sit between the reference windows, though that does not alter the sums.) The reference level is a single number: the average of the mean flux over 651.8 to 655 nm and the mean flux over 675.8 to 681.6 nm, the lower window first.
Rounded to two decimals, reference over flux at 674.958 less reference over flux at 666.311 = -0.15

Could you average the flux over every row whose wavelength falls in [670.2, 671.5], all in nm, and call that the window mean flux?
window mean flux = 18.6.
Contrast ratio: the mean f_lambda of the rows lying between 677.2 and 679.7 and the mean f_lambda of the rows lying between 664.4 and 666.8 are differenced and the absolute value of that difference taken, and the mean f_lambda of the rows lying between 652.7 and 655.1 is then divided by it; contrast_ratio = 55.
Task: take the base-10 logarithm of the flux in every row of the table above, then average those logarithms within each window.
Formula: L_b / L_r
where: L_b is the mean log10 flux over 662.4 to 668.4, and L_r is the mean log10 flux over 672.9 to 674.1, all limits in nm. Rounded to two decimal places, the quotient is 1.01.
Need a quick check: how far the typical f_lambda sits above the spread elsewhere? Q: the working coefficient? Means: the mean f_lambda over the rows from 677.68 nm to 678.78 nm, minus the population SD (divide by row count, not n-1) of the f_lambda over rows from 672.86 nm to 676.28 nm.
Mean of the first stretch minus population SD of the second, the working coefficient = 17.98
